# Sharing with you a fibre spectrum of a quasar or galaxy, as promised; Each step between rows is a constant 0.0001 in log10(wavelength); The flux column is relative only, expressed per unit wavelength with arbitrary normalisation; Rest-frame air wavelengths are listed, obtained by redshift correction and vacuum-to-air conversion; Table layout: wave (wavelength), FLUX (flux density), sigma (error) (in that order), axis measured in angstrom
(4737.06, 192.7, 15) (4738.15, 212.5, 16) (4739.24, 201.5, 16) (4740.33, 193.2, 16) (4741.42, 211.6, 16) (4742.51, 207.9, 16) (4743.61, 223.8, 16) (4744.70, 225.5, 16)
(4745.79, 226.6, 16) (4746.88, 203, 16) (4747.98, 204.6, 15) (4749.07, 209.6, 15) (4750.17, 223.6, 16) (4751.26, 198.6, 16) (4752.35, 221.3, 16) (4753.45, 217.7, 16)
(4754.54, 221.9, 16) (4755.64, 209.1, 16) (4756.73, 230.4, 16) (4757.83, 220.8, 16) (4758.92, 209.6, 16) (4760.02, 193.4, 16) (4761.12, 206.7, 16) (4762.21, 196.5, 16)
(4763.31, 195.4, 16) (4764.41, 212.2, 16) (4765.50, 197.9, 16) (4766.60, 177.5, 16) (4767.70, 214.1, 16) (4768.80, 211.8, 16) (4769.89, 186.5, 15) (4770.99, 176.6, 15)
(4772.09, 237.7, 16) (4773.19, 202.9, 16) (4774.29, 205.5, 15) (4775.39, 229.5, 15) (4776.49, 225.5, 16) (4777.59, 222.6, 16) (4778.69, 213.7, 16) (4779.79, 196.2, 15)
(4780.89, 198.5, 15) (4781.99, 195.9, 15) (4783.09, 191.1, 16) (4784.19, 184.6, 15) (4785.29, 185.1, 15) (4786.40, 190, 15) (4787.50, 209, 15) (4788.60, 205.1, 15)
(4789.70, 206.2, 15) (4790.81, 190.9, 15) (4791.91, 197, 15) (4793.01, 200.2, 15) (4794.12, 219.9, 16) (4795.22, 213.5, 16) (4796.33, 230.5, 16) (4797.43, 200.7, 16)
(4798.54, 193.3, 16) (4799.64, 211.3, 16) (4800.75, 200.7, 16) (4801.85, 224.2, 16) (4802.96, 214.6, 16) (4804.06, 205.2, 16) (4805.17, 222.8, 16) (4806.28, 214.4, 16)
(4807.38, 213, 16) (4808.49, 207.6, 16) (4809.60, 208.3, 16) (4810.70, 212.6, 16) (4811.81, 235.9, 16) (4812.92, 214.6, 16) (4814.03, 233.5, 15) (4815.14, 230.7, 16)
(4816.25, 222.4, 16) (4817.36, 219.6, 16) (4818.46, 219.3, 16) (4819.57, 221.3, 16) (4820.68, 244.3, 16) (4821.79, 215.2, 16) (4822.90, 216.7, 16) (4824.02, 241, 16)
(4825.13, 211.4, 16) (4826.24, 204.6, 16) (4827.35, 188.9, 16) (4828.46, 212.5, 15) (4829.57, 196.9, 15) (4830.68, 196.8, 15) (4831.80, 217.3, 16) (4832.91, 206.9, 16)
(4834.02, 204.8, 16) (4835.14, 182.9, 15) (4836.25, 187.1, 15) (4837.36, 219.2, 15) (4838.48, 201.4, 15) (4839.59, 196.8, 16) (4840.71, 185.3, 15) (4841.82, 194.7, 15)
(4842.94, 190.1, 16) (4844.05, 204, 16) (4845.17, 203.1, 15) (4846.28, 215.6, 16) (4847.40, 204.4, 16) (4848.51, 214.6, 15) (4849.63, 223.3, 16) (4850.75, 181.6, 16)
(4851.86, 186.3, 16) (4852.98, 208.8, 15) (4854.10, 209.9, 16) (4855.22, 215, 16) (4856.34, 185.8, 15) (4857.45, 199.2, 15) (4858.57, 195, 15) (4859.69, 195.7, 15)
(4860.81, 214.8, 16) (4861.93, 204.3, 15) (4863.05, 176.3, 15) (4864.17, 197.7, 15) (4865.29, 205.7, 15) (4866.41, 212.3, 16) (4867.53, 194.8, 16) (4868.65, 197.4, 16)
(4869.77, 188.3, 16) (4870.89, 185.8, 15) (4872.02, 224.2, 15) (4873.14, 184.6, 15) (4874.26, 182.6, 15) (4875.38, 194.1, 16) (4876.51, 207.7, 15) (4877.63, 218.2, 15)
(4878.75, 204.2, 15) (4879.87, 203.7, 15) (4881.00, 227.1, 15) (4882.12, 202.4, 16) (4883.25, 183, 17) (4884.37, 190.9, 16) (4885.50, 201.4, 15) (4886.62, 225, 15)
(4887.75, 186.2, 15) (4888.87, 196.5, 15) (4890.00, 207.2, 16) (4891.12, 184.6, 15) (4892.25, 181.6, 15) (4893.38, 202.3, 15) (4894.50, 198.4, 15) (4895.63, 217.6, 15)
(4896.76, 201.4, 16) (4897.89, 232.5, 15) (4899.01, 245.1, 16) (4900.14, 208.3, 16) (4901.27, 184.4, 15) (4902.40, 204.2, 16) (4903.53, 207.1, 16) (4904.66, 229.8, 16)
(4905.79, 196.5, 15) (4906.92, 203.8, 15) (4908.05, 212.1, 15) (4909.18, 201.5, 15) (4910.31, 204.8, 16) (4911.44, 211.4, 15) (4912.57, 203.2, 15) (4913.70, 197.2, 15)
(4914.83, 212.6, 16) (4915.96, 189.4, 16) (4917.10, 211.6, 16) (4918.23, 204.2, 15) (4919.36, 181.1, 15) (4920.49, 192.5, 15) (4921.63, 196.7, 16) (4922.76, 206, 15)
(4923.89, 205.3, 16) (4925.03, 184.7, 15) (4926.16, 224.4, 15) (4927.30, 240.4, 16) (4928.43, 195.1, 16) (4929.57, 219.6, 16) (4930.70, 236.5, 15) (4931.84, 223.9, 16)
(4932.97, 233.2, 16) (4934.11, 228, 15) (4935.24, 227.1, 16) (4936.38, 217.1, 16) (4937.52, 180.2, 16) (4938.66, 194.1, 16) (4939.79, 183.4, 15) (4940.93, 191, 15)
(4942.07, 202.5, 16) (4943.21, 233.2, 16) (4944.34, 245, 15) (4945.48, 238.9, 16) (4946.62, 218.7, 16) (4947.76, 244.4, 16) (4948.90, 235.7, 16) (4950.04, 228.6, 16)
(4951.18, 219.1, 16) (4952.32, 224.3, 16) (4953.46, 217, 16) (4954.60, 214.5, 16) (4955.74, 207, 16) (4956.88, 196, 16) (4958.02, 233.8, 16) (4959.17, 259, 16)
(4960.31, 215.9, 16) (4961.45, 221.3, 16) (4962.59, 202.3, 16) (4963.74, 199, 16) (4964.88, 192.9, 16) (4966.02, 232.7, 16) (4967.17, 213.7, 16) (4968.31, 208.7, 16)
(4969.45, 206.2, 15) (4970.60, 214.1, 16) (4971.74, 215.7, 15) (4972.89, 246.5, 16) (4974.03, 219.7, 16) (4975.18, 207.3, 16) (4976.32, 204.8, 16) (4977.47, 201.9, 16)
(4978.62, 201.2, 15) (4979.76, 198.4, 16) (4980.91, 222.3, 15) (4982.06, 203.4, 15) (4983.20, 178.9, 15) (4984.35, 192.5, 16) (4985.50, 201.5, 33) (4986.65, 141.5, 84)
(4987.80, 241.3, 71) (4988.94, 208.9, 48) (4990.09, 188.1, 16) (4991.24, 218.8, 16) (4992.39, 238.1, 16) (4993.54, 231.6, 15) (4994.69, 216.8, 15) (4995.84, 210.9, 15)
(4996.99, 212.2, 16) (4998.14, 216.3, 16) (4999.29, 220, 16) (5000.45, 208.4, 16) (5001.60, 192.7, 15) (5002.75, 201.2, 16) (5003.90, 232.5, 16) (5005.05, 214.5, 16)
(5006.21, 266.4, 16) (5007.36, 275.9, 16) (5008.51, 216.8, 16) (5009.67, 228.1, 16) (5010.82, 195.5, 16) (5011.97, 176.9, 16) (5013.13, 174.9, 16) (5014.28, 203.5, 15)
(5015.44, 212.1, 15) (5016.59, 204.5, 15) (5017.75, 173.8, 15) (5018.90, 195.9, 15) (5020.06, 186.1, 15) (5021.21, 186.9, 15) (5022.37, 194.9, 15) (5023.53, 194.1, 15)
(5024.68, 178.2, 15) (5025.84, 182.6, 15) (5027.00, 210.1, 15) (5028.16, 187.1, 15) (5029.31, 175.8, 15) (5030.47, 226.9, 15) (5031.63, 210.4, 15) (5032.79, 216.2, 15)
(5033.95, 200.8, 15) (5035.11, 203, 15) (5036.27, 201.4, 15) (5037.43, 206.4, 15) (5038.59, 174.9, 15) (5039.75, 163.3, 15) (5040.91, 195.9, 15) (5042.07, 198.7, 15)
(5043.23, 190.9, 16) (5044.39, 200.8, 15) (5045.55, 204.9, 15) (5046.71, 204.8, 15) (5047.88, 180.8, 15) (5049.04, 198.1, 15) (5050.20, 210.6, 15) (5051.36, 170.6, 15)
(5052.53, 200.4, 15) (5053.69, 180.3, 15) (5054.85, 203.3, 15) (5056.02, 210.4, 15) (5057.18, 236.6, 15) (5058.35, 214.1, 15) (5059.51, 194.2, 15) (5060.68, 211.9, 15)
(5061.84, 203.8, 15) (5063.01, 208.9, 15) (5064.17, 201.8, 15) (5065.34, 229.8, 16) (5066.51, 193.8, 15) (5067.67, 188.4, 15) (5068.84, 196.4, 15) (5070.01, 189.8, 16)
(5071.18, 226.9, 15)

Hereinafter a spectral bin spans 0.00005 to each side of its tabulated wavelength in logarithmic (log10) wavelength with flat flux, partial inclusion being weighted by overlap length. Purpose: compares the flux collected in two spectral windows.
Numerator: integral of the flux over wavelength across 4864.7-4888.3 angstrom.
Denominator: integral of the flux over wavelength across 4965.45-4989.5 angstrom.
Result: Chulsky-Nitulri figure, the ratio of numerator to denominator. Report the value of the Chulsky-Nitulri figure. 0.95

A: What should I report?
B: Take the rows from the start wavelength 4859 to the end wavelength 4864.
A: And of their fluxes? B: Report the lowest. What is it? 176.3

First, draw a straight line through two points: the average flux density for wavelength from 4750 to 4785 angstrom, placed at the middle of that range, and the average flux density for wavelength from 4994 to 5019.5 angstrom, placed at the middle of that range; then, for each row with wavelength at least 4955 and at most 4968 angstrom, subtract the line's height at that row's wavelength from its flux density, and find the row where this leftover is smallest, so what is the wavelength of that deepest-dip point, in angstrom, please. 4964.88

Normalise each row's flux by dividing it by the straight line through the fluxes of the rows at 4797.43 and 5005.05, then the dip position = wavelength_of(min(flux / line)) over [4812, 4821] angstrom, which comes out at 4812.92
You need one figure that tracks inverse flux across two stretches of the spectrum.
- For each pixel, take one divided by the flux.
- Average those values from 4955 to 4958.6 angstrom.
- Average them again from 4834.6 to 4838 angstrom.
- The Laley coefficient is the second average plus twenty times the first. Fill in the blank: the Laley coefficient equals 0.100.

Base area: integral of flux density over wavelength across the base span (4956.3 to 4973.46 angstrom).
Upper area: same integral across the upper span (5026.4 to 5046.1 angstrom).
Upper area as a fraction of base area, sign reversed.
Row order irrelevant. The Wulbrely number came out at -1.0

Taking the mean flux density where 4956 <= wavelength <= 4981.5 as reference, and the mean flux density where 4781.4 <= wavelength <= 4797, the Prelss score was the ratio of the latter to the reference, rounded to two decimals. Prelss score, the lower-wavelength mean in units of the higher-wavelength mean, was 0.94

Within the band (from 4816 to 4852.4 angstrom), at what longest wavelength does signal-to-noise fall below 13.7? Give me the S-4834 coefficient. 4851.86 angstrom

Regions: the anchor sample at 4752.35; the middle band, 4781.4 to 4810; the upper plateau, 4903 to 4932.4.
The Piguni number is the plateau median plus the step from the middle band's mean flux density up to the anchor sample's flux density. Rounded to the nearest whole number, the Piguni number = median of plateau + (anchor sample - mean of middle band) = 221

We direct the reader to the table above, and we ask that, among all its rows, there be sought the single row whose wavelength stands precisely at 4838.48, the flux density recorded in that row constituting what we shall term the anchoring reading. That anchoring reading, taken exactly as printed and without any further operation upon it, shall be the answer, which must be 201.4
